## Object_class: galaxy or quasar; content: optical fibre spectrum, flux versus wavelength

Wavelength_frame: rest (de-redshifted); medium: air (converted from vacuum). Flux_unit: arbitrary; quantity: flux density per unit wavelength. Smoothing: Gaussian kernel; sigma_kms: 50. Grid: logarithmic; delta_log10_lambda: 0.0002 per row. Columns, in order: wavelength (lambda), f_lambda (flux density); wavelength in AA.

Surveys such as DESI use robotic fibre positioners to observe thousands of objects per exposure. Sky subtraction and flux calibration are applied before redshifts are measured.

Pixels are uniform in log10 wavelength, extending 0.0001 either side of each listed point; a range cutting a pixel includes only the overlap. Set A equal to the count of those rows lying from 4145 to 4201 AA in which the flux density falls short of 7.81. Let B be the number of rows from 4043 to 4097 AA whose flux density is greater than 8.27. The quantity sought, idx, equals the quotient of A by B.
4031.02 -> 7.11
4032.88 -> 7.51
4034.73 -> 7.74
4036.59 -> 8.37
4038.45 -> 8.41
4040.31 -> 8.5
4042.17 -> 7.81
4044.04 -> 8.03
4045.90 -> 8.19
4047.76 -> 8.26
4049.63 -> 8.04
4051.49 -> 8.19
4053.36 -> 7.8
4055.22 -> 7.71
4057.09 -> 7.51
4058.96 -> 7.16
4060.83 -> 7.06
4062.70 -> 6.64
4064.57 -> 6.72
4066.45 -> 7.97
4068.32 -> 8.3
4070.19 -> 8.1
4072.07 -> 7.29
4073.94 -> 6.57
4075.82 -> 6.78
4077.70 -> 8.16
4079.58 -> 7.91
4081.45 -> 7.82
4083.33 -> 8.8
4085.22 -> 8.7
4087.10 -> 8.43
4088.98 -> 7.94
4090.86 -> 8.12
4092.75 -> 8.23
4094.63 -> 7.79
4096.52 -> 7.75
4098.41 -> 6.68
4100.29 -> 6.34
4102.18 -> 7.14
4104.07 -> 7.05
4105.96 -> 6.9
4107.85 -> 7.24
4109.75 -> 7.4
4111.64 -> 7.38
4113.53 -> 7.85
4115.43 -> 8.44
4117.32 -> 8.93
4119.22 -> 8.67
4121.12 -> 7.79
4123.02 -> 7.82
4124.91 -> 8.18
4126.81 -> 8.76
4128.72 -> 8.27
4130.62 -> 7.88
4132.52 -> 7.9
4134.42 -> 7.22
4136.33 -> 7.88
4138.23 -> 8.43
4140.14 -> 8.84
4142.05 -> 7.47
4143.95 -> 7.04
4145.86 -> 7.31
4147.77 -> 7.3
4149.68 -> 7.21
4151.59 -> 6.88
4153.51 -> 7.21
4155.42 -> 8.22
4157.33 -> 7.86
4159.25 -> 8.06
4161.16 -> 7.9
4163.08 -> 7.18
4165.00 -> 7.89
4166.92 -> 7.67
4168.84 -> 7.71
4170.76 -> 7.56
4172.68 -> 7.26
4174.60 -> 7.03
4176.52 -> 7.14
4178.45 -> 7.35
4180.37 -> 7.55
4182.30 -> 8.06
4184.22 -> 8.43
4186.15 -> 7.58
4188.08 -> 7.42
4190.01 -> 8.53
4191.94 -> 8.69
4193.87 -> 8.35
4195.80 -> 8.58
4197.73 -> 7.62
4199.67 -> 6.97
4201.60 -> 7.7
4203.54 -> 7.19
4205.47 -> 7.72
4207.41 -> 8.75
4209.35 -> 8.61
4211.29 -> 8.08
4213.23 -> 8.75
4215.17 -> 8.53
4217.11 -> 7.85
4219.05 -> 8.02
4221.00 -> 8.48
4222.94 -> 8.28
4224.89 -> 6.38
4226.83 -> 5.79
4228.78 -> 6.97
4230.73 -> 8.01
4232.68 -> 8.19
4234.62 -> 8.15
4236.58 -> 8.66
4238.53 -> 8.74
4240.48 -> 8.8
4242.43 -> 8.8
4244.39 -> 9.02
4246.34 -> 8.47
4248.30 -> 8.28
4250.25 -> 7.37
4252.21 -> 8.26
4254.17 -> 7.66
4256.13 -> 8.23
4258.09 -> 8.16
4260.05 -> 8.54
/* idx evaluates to 4.5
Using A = 18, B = 4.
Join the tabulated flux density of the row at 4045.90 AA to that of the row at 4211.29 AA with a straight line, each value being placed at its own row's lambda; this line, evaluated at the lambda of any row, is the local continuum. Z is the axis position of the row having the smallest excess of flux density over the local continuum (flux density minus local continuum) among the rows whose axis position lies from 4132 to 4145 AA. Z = 4143.95 AA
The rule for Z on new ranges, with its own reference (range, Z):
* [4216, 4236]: 4226.83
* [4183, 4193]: 4188.08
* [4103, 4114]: 4105.96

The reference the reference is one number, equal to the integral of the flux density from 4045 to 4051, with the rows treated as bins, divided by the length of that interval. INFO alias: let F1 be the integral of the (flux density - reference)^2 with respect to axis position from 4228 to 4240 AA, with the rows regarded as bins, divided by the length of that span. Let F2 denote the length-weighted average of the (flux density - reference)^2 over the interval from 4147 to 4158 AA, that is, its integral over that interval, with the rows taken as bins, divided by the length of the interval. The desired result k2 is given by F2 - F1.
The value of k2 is 0.4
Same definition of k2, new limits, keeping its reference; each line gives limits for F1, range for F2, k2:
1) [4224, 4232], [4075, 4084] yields -2.0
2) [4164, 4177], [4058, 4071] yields 0.4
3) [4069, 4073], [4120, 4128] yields -0.2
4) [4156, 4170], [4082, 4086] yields 0.1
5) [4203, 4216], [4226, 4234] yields 1.3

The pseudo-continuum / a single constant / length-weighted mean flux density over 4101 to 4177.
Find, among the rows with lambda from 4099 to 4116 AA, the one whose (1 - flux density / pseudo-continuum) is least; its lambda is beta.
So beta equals 4115.43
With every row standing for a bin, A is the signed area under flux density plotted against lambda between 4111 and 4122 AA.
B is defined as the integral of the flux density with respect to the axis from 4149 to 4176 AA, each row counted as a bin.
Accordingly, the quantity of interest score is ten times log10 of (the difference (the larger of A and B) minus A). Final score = 21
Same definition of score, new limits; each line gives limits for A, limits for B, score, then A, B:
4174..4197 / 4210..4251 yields 22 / 182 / 332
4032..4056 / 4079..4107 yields 14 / 193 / 216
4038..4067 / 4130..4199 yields 25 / 224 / 533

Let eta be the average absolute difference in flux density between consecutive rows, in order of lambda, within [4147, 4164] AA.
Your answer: 0.40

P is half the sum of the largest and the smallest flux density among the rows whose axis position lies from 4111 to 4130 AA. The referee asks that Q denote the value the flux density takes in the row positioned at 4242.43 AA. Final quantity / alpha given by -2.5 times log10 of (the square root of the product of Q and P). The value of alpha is -2.32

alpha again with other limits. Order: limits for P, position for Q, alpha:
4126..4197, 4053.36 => -2.23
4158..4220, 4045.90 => -2.26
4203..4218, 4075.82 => -2.17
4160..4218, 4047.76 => -2.27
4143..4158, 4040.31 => -2.26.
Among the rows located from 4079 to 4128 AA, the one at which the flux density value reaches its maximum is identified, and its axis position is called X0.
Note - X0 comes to 4117.32 AA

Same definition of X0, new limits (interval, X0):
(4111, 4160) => 4117.32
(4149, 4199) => 4191.94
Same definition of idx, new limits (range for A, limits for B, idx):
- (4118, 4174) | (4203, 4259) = 1.1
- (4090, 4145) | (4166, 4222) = 1.4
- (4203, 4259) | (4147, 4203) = 1.4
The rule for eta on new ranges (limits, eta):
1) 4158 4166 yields 0.53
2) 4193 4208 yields 0.66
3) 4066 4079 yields 0.61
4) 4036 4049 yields 0.21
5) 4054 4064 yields 0.27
